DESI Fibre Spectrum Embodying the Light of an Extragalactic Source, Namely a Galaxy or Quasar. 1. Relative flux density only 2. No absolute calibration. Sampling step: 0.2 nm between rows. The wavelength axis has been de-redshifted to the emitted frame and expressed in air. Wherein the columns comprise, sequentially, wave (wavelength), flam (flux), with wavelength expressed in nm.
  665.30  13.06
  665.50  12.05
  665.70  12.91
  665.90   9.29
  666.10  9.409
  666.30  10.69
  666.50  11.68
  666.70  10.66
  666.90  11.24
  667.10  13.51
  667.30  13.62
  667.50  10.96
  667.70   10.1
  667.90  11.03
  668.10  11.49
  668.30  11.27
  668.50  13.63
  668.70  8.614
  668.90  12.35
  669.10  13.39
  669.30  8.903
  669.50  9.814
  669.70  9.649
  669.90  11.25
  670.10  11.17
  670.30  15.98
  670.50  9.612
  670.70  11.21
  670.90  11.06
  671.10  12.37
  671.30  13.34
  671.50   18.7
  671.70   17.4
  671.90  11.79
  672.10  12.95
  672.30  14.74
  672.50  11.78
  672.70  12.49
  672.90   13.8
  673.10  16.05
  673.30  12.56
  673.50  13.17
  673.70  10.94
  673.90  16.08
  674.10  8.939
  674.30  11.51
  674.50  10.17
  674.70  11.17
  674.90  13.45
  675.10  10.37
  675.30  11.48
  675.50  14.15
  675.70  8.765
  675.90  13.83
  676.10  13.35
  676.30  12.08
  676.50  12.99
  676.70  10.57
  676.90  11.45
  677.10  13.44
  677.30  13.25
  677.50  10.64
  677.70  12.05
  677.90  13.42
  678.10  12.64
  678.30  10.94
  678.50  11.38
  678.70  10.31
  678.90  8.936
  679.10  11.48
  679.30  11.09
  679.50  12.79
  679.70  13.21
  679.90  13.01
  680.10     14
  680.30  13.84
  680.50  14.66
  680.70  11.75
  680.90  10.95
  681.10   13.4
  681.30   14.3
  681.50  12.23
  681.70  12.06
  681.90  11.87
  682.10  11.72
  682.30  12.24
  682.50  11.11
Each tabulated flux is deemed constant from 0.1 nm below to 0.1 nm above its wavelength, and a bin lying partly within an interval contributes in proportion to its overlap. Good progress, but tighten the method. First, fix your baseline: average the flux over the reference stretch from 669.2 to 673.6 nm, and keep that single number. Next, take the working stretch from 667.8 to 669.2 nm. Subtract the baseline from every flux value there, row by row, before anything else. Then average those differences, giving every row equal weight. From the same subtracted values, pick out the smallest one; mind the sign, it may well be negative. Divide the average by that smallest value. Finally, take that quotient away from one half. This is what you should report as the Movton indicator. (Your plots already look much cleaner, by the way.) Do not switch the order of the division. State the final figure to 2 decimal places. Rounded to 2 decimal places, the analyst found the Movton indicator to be 0.25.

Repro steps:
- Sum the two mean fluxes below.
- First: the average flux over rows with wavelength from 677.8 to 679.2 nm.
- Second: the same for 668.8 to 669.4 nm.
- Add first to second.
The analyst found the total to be 22.8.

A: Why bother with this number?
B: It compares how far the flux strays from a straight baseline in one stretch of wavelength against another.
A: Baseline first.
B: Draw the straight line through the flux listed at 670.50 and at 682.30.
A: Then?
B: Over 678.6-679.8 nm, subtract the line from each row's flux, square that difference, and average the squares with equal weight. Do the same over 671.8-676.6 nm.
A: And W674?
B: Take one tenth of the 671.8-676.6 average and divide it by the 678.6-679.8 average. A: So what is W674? 0.4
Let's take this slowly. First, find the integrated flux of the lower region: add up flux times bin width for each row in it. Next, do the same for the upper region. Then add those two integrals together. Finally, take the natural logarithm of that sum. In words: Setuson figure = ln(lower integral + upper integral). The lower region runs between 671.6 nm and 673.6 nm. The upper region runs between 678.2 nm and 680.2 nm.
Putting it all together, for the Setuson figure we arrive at 3.93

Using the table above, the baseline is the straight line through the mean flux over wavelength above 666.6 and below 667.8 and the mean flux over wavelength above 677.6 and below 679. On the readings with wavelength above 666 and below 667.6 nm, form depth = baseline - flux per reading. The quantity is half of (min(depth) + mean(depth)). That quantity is -0.86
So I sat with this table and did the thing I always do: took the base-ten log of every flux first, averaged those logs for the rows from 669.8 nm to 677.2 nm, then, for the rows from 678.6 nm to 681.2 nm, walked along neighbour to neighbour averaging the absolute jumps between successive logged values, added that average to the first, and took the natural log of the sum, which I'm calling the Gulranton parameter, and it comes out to 0.13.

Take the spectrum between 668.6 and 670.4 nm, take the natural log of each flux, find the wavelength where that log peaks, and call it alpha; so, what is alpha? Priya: 670.30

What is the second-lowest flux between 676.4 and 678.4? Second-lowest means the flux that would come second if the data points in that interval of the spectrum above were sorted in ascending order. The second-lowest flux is 10.64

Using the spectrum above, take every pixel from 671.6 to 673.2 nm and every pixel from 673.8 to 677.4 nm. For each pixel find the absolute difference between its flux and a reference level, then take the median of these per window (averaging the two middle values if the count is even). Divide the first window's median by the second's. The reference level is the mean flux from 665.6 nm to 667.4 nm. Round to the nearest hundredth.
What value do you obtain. 1.15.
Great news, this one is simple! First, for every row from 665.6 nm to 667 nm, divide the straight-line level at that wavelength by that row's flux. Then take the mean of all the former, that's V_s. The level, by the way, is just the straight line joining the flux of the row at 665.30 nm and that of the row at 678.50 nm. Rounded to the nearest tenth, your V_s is 1.2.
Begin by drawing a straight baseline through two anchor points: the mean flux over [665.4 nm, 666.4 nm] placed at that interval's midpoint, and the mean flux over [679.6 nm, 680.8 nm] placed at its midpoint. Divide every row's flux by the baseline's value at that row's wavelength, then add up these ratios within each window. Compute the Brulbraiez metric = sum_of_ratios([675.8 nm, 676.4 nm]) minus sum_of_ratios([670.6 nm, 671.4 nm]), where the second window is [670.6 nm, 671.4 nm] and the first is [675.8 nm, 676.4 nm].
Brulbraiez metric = -1.0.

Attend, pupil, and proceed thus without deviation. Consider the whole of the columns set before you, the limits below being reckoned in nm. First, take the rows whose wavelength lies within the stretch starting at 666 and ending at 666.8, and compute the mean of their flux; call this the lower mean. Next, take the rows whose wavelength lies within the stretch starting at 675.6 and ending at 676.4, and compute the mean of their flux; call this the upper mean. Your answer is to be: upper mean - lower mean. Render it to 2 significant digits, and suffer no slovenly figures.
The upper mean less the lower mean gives 1.4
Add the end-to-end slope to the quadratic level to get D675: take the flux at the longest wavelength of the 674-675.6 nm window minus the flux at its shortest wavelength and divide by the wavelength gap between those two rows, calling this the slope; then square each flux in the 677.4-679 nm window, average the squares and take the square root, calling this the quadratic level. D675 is 15.1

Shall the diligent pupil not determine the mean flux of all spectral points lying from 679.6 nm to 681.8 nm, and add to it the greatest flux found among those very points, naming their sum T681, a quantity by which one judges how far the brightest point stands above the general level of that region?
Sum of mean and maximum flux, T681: 27.7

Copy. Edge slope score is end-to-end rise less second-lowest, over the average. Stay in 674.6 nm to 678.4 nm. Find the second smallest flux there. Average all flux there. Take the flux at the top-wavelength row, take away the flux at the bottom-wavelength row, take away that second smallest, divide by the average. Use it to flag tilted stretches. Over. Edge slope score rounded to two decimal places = -0.88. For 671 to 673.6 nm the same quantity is -0.79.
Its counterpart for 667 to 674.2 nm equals -1.09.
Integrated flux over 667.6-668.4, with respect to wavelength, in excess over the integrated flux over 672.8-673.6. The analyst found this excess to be -2.3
